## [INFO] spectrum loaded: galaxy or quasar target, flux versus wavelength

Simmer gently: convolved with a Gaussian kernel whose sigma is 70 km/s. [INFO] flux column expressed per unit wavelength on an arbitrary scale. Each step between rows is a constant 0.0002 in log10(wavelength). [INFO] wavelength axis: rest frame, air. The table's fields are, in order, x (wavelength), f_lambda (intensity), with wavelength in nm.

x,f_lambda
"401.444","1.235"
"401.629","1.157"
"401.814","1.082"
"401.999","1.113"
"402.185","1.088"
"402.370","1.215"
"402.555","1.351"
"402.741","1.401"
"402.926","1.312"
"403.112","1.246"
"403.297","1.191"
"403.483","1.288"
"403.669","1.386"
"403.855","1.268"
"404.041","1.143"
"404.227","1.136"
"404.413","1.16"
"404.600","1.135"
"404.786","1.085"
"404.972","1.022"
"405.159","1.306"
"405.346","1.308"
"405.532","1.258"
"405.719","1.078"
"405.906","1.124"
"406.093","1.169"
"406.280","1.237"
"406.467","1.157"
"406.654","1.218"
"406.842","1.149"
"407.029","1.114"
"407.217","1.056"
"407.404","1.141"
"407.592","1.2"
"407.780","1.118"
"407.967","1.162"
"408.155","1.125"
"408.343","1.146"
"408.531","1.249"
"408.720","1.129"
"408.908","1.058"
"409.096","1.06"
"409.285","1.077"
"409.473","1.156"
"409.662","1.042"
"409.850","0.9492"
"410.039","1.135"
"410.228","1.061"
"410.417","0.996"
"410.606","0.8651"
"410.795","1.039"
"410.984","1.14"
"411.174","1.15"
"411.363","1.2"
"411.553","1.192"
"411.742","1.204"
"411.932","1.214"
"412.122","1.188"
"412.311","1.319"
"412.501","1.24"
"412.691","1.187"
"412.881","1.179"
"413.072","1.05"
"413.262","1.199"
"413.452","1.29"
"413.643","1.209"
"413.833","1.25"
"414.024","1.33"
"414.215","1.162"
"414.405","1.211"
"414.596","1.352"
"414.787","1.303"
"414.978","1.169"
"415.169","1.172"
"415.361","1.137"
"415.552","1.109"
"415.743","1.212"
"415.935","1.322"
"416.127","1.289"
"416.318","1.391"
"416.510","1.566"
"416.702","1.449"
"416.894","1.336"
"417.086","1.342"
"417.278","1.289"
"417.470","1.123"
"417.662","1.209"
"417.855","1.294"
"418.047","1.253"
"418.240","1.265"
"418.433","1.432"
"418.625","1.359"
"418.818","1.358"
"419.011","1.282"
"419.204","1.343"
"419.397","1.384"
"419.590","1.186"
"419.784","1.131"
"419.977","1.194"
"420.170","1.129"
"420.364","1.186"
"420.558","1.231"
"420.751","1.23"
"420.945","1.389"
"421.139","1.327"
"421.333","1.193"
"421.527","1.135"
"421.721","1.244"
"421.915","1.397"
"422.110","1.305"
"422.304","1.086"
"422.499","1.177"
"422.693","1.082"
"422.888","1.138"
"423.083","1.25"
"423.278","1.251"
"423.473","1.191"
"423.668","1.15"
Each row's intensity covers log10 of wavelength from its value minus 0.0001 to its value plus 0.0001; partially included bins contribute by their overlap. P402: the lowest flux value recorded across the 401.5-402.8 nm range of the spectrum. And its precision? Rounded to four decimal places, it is 1.0820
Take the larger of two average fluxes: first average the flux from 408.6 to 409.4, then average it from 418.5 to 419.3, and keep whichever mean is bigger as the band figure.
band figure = 1.34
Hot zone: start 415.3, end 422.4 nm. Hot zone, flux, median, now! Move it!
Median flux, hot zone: 1.28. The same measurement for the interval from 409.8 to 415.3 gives 1.19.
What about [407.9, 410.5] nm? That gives 1.10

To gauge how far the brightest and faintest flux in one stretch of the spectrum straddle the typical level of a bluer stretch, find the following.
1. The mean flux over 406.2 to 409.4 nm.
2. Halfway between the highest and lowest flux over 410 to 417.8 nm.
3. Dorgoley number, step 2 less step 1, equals 0.075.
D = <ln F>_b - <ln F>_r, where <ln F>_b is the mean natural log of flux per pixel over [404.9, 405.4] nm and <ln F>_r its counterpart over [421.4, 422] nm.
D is -0.04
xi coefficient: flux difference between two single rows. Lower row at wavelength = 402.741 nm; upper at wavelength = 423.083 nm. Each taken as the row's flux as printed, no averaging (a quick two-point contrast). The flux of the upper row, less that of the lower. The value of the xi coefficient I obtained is -0.15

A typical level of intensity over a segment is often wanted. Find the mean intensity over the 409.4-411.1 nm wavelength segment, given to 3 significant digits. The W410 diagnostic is 1.04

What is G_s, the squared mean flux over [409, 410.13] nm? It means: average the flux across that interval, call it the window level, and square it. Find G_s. 1.14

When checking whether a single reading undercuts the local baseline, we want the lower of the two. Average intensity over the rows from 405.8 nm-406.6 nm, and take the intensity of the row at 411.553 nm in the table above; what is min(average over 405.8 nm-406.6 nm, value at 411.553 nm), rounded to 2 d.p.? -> 1.17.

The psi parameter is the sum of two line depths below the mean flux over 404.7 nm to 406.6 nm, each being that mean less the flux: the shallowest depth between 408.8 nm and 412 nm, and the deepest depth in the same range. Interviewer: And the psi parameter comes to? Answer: 0.27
